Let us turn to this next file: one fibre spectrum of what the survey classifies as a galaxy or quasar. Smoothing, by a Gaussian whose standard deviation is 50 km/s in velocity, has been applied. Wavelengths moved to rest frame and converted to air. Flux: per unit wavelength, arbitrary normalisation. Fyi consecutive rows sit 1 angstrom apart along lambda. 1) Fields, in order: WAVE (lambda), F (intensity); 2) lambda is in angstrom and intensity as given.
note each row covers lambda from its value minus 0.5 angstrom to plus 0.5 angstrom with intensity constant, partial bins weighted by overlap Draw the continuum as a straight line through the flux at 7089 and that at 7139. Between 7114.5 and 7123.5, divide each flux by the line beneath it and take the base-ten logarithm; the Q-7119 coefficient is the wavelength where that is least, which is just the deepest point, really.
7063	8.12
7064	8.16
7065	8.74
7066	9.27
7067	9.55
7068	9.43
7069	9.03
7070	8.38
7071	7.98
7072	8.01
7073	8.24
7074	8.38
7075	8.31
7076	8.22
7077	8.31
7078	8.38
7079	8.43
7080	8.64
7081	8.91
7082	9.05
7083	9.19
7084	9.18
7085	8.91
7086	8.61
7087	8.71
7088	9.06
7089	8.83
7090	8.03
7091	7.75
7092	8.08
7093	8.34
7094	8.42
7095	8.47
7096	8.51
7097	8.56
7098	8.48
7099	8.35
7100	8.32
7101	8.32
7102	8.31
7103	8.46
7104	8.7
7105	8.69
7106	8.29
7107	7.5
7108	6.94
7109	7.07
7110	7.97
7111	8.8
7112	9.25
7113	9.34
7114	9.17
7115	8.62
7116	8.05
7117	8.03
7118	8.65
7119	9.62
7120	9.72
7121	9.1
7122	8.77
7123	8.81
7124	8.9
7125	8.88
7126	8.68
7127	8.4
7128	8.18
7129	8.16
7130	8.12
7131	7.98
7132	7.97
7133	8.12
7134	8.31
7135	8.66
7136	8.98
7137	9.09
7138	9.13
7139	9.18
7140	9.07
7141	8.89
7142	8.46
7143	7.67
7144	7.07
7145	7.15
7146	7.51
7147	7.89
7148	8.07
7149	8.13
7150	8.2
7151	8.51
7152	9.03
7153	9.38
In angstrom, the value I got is 7117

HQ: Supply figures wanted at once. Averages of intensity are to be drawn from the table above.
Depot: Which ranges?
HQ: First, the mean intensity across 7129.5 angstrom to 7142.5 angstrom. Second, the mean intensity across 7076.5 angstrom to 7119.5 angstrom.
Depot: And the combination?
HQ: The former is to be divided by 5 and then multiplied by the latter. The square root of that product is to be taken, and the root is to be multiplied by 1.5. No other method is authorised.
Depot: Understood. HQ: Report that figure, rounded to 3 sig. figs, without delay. 5.74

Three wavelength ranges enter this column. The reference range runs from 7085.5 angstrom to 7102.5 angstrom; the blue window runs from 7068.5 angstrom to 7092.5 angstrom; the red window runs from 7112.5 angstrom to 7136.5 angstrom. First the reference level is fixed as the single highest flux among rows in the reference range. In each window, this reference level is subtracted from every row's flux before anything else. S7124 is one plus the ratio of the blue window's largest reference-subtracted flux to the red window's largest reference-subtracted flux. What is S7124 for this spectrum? 1.2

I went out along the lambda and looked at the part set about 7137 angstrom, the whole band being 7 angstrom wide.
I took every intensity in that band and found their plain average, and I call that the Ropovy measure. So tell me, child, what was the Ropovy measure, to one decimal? 8.9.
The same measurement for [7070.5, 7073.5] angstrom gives 8.1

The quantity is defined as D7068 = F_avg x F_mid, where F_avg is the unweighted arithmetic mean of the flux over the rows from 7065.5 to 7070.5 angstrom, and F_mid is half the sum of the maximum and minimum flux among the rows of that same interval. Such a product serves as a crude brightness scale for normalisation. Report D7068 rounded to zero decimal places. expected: 82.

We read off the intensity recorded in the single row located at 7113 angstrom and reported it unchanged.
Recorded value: 9.34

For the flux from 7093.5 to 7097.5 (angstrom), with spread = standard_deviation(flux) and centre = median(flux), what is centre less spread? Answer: 8.4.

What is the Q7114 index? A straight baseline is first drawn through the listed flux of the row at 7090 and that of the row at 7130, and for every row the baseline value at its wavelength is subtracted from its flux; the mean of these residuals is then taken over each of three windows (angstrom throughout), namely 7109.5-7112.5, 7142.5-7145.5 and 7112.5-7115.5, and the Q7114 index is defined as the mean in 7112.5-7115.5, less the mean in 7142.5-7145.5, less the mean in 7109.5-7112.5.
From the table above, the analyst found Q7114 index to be 1.22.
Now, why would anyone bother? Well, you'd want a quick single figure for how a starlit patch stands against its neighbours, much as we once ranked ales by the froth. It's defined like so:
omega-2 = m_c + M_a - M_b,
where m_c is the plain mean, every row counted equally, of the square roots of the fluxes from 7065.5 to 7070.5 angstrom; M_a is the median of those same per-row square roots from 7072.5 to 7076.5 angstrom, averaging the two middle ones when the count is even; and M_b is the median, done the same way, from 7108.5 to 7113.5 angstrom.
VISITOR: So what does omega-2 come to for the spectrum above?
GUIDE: 2.93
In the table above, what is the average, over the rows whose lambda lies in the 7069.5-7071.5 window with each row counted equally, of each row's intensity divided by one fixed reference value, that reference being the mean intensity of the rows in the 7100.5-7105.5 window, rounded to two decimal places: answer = 0.96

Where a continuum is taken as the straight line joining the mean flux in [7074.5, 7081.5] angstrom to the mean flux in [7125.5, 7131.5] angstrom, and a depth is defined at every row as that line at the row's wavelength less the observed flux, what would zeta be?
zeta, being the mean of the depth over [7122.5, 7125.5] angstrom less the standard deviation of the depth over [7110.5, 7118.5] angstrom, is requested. -1.1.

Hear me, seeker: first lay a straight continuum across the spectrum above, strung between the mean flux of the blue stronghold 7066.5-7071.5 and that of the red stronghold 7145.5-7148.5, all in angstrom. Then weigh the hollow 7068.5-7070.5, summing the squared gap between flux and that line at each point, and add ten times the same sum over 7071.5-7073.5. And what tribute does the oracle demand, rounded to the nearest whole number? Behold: 10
